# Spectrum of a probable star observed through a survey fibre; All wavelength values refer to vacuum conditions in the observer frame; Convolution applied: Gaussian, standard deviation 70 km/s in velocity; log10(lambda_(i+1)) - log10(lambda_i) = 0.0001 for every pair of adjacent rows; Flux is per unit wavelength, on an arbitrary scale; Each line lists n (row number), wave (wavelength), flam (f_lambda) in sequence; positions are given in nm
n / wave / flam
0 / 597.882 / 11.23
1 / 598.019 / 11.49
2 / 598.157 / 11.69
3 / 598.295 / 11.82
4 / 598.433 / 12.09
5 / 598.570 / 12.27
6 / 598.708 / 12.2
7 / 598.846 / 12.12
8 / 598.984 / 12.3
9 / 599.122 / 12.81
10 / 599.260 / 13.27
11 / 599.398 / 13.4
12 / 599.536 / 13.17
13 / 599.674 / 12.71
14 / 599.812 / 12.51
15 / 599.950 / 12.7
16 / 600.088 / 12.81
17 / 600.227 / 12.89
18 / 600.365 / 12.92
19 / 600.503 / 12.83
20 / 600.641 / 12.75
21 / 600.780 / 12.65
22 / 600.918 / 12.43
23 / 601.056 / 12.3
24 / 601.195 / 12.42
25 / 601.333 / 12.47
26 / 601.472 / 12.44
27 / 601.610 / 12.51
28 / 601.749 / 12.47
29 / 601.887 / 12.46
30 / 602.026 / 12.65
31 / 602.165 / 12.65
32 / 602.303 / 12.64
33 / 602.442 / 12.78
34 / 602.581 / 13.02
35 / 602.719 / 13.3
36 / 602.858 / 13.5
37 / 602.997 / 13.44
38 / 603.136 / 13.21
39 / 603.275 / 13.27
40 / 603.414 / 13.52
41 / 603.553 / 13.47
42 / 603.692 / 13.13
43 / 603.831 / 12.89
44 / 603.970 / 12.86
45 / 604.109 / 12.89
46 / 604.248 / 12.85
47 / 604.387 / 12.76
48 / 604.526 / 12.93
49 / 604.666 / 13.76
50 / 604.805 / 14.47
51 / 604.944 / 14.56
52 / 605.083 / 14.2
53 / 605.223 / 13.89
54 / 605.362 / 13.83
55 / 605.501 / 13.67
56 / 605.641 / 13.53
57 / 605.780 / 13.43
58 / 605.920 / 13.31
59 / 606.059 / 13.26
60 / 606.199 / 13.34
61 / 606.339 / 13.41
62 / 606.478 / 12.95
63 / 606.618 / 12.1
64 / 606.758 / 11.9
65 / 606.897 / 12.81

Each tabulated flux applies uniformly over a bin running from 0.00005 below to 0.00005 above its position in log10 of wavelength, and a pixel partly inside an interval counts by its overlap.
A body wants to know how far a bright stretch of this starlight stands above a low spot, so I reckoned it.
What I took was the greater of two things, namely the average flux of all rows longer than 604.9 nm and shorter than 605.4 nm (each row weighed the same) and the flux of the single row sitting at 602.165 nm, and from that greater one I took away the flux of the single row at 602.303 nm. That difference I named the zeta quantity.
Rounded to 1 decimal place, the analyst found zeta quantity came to 1.5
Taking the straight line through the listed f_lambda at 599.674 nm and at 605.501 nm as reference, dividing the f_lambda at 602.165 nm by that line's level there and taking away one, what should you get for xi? -0.04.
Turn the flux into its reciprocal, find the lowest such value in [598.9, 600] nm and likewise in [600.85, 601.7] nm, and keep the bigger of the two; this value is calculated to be 0.080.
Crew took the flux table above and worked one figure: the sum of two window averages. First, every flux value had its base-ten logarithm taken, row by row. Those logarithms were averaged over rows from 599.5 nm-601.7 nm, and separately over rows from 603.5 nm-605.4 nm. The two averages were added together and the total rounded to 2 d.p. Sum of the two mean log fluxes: 2.23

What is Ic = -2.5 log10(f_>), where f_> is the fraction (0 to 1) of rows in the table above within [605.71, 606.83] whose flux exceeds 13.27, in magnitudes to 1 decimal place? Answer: 0.8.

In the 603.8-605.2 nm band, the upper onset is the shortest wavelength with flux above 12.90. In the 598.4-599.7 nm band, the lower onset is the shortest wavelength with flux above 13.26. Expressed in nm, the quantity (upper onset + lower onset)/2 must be 601.89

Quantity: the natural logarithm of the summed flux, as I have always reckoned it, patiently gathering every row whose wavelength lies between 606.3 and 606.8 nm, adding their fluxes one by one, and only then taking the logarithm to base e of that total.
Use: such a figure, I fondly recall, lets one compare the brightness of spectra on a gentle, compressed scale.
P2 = 3.9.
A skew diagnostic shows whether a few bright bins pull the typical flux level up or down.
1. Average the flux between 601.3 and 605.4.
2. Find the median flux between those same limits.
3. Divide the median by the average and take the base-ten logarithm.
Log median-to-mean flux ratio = -0.006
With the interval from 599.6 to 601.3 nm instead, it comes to 0.002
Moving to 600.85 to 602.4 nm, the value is -0.001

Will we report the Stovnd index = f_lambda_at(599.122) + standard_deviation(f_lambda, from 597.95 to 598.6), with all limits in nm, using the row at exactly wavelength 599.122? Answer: 13.1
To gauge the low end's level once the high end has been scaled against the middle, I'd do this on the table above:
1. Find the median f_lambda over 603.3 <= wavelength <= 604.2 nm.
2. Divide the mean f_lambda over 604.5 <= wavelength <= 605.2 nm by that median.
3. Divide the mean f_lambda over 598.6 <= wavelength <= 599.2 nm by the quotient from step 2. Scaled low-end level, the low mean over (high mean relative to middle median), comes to 11.5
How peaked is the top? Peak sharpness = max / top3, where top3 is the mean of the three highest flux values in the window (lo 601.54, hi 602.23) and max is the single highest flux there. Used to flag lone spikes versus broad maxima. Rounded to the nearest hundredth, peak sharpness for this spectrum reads 1.00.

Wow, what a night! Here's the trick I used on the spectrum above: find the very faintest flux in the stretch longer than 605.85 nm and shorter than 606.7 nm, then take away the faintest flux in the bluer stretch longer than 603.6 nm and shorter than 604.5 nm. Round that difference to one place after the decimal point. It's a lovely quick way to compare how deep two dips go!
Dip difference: -0.7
